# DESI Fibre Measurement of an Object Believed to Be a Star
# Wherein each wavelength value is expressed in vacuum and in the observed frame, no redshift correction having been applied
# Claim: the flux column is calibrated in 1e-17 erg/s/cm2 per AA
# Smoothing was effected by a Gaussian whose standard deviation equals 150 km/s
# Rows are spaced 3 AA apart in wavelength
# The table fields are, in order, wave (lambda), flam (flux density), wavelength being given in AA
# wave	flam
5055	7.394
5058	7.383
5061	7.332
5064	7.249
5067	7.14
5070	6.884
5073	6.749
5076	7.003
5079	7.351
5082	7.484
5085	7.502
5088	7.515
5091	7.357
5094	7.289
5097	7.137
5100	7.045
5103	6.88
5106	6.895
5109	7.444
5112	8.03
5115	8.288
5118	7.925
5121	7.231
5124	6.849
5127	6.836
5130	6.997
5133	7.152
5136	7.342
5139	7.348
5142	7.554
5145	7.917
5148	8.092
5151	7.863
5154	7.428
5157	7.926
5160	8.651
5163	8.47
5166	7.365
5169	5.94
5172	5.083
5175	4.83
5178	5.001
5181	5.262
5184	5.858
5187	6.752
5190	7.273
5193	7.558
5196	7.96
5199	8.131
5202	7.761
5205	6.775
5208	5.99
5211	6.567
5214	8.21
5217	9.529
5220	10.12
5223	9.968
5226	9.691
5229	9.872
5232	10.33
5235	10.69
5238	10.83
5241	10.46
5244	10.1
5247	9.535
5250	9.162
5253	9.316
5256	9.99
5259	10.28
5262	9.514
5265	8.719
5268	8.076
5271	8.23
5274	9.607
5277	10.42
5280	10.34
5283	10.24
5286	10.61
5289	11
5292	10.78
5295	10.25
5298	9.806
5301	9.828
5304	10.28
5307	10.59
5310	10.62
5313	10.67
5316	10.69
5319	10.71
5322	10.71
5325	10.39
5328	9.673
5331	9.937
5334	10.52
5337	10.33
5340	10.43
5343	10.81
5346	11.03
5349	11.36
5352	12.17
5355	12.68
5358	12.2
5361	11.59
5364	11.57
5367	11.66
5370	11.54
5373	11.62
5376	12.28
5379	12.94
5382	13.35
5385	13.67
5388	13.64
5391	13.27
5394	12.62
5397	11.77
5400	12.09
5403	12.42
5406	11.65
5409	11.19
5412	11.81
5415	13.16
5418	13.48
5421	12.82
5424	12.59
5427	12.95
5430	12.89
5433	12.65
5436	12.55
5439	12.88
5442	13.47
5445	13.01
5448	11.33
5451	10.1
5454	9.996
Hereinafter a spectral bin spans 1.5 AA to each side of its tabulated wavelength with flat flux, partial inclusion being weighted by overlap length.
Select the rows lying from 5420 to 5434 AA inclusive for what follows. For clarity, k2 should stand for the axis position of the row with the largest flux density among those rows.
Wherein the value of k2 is 5427 AA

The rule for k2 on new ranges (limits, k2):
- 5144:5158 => 5148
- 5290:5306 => 5292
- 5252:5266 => 5259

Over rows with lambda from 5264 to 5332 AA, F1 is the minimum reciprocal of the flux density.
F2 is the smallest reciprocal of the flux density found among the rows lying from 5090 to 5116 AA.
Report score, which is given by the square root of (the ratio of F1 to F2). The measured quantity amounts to 0.87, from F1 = 0.091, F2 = 0.12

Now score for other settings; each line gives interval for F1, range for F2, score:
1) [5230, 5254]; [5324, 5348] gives 1.01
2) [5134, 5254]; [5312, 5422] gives 1.12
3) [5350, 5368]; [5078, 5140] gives 0.81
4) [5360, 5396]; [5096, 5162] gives 0.80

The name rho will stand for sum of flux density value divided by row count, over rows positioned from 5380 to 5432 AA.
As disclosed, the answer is 12.7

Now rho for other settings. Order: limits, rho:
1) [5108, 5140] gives 7.4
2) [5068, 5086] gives 7.2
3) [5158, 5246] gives 8.0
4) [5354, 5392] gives 12.5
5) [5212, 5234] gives 9.7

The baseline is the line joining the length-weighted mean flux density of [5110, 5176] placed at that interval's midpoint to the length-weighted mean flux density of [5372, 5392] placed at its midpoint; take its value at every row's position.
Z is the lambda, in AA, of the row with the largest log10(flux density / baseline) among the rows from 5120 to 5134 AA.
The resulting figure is 5121 AA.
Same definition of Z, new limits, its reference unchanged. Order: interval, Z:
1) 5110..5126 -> 5115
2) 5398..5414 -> 5403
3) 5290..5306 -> 5292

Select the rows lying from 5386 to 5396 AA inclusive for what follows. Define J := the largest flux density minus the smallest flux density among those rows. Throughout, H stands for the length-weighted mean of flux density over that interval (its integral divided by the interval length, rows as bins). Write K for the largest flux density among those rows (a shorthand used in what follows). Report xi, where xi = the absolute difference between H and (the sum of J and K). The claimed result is 1.5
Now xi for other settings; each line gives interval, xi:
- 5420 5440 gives 0.6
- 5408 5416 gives 3.1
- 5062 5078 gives 0.7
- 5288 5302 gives 1.9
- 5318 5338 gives 1.4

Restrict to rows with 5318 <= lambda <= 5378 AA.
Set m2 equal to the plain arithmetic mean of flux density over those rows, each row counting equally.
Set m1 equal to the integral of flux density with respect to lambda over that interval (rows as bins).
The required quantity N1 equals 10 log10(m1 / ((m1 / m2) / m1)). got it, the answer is 38.7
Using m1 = 671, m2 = 11.2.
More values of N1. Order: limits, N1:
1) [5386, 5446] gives 39.8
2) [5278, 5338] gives 38.1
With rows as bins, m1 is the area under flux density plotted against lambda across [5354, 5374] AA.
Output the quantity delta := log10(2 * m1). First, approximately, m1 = 236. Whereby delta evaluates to 2.67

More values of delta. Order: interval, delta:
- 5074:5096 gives 2.51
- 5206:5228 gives 2.58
